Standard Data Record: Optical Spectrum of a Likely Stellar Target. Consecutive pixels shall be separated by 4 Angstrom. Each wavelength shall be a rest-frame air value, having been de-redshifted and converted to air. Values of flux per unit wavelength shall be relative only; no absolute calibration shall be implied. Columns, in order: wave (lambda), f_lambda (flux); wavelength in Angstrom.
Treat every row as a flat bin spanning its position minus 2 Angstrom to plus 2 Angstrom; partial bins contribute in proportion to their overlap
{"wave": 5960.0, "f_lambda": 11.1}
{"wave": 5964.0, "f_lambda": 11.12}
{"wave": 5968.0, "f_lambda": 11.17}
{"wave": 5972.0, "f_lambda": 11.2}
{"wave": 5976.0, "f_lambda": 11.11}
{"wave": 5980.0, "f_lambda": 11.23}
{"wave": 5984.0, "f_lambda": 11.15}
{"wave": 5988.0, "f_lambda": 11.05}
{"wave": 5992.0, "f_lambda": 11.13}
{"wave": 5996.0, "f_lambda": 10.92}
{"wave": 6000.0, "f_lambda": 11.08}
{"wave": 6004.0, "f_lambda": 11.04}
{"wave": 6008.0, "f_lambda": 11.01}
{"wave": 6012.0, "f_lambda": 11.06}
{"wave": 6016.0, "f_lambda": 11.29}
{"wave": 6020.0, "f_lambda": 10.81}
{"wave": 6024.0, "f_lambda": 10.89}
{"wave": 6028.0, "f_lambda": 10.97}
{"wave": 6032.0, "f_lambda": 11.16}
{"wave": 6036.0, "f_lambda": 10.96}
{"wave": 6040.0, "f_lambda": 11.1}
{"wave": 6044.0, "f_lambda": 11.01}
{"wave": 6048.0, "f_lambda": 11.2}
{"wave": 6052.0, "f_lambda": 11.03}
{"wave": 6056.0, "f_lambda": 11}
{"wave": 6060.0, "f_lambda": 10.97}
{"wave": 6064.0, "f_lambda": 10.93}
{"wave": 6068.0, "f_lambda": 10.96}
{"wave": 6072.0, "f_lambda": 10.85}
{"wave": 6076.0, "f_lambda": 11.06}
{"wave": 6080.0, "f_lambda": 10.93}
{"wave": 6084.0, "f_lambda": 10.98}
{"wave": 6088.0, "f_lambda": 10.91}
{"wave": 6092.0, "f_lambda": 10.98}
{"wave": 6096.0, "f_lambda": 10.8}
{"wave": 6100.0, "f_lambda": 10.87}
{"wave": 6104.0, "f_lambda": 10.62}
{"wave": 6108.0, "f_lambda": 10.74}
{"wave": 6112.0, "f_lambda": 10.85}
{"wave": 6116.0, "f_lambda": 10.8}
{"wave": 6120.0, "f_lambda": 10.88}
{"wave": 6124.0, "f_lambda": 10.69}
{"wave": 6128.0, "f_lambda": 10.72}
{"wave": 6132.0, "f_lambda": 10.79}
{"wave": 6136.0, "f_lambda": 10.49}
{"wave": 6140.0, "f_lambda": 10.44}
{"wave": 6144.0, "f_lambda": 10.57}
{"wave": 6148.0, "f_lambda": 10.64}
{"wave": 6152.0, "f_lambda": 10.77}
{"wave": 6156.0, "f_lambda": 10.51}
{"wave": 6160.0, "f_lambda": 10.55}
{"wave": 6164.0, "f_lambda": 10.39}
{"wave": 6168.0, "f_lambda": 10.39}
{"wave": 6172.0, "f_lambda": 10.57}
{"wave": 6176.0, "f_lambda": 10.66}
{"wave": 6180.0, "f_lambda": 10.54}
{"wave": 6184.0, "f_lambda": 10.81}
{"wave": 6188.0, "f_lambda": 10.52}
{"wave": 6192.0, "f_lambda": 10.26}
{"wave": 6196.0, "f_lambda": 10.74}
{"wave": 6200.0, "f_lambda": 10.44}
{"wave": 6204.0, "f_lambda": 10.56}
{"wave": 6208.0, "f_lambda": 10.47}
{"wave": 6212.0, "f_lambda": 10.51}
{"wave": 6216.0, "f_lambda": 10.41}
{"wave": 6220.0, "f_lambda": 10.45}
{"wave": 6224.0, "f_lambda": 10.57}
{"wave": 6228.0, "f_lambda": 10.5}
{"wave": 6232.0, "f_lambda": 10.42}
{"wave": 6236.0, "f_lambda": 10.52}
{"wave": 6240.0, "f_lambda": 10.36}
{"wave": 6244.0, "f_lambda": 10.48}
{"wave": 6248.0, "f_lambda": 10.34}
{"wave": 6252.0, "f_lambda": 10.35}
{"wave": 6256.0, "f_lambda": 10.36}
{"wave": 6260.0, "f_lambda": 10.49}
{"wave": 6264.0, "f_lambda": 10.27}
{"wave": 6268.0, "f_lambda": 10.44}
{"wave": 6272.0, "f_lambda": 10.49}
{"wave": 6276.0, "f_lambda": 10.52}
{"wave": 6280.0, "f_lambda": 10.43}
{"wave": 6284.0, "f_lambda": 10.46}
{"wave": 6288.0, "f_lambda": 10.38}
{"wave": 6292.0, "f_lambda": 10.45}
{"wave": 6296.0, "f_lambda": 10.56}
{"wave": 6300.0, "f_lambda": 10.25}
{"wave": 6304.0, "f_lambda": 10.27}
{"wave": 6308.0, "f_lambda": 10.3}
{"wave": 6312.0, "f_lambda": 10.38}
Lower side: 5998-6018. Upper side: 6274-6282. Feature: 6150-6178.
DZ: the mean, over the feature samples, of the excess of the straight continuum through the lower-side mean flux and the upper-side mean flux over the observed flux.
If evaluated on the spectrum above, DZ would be 0.19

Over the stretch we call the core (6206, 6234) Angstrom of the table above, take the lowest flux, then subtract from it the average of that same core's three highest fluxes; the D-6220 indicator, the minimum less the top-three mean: -0.12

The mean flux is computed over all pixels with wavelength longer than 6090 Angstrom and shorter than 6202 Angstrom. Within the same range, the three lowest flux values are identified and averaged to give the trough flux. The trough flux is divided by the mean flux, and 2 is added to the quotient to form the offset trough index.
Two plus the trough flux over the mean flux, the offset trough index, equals 2.97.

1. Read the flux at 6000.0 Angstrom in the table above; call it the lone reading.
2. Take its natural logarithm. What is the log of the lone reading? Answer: 2.41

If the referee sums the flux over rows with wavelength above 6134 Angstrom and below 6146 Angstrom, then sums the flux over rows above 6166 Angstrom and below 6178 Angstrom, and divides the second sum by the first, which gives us 1.00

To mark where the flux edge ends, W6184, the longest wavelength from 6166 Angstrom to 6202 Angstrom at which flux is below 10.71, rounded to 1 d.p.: 6200.0 Angstrom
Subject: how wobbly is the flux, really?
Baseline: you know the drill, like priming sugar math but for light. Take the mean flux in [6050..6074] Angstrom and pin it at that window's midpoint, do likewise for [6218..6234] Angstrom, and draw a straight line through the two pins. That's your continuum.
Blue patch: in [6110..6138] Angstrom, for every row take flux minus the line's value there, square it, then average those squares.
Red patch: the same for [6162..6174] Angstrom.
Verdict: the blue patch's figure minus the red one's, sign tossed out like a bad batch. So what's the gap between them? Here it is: 0.037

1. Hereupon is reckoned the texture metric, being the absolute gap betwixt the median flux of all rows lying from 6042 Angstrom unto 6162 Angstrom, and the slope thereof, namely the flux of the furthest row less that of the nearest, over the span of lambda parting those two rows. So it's 10.9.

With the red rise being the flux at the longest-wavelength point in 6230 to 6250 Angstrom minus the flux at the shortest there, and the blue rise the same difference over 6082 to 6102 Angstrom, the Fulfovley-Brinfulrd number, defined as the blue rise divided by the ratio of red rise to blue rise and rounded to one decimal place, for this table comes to -0.2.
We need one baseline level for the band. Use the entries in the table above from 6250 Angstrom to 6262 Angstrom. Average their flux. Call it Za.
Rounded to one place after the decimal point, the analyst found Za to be 10.4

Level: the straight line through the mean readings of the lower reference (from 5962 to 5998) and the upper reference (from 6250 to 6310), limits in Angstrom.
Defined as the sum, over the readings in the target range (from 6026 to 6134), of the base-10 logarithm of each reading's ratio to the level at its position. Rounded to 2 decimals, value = 0.04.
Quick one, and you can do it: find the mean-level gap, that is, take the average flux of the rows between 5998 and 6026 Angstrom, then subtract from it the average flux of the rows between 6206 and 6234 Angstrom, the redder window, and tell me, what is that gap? 0.55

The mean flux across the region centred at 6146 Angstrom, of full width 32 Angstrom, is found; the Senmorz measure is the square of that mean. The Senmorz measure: 112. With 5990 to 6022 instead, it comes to 122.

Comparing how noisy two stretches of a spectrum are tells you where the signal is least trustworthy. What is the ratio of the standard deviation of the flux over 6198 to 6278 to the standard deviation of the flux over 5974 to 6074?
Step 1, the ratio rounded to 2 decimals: 0.67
